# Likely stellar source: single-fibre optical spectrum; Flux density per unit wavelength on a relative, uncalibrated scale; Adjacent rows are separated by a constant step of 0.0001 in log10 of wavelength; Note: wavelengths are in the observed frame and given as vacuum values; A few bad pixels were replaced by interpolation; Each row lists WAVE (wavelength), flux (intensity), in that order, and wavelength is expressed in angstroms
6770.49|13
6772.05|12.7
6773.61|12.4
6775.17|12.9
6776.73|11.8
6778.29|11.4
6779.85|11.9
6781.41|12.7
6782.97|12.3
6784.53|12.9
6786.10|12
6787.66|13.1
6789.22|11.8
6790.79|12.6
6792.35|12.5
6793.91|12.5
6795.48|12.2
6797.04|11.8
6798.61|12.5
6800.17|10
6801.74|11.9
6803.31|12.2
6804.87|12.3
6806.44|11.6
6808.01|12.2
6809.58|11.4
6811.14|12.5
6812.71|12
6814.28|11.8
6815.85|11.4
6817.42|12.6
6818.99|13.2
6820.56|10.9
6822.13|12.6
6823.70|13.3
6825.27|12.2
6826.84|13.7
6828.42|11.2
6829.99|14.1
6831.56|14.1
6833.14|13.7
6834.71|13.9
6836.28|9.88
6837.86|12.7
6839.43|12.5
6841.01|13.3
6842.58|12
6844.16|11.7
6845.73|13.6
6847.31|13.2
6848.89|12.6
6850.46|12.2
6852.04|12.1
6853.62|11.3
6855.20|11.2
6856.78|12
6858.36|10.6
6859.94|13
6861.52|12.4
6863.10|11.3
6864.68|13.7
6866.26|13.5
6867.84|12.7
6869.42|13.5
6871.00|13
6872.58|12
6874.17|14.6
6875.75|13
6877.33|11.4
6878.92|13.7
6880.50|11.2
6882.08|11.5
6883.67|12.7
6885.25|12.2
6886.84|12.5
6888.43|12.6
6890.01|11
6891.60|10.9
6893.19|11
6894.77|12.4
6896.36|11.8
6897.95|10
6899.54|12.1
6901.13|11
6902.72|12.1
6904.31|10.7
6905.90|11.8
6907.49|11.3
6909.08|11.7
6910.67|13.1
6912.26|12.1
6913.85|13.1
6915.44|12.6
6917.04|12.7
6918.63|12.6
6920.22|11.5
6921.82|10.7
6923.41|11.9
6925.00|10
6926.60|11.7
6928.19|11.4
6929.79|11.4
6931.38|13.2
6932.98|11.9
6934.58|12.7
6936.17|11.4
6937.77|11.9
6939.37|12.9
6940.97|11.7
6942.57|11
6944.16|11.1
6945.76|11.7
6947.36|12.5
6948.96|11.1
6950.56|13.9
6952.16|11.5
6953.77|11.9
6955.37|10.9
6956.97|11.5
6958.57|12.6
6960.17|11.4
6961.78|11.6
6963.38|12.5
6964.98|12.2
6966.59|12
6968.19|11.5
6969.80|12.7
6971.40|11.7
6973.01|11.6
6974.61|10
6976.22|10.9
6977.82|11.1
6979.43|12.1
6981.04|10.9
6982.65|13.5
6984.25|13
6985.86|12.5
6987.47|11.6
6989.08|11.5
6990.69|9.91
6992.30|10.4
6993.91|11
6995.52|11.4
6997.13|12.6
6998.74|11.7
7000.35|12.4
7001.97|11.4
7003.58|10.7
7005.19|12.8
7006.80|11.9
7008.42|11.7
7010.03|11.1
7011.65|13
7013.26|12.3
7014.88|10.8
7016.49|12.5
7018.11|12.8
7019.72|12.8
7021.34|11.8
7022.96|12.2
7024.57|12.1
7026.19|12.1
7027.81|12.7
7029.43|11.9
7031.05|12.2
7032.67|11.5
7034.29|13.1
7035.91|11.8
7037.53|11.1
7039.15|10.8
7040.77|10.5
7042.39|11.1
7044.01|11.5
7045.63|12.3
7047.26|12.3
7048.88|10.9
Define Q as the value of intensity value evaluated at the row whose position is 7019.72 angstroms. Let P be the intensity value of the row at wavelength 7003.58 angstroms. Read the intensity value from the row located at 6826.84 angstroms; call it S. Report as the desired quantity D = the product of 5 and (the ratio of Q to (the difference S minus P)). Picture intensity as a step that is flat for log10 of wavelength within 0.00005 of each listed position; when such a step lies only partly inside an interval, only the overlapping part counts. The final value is 21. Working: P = 10.7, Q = 12.8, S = 13.7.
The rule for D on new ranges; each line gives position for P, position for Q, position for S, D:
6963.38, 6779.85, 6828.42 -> -46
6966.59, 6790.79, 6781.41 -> 90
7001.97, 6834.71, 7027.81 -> 53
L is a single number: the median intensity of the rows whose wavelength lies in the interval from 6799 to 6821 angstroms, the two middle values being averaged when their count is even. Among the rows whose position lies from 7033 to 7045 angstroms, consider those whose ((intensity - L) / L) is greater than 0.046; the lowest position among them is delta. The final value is 7034.29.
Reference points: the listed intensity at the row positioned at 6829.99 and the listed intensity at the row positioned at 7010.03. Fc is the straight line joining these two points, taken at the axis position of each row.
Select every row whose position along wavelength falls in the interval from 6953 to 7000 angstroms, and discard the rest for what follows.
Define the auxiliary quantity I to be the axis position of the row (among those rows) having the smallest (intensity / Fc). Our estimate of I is 6974.61 angstroms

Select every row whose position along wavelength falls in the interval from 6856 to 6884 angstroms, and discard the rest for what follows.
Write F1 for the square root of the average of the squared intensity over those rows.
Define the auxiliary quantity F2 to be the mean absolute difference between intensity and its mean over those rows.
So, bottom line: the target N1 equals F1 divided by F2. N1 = 14.2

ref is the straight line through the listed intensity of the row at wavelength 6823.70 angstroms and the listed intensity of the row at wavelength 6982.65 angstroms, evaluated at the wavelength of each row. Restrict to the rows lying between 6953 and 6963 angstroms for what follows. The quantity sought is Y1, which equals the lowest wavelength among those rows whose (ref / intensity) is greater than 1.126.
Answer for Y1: 6953.77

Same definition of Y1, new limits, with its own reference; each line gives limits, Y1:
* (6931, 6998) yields 6932.98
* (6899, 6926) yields 6901.13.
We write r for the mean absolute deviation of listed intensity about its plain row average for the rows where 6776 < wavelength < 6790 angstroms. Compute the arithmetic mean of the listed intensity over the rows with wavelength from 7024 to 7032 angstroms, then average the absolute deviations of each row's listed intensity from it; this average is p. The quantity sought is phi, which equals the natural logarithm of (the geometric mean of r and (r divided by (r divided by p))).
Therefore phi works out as -1.17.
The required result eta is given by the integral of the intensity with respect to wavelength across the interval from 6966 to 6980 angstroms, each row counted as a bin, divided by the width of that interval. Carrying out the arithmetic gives 11.5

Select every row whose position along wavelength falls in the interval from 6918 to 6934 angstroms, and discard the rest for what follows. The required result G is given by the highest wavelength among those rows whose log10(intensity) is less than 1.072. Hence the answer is 6929.79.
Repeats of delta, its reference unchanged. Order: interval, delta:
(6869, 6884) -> 6869.42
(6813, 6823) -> 6817.42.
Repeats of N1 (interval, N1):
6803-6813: 38.8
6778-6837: 17.1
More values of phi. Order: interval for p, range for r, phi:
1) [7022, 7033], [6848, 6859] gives -1.01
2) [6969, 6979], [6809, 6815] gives -0.76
